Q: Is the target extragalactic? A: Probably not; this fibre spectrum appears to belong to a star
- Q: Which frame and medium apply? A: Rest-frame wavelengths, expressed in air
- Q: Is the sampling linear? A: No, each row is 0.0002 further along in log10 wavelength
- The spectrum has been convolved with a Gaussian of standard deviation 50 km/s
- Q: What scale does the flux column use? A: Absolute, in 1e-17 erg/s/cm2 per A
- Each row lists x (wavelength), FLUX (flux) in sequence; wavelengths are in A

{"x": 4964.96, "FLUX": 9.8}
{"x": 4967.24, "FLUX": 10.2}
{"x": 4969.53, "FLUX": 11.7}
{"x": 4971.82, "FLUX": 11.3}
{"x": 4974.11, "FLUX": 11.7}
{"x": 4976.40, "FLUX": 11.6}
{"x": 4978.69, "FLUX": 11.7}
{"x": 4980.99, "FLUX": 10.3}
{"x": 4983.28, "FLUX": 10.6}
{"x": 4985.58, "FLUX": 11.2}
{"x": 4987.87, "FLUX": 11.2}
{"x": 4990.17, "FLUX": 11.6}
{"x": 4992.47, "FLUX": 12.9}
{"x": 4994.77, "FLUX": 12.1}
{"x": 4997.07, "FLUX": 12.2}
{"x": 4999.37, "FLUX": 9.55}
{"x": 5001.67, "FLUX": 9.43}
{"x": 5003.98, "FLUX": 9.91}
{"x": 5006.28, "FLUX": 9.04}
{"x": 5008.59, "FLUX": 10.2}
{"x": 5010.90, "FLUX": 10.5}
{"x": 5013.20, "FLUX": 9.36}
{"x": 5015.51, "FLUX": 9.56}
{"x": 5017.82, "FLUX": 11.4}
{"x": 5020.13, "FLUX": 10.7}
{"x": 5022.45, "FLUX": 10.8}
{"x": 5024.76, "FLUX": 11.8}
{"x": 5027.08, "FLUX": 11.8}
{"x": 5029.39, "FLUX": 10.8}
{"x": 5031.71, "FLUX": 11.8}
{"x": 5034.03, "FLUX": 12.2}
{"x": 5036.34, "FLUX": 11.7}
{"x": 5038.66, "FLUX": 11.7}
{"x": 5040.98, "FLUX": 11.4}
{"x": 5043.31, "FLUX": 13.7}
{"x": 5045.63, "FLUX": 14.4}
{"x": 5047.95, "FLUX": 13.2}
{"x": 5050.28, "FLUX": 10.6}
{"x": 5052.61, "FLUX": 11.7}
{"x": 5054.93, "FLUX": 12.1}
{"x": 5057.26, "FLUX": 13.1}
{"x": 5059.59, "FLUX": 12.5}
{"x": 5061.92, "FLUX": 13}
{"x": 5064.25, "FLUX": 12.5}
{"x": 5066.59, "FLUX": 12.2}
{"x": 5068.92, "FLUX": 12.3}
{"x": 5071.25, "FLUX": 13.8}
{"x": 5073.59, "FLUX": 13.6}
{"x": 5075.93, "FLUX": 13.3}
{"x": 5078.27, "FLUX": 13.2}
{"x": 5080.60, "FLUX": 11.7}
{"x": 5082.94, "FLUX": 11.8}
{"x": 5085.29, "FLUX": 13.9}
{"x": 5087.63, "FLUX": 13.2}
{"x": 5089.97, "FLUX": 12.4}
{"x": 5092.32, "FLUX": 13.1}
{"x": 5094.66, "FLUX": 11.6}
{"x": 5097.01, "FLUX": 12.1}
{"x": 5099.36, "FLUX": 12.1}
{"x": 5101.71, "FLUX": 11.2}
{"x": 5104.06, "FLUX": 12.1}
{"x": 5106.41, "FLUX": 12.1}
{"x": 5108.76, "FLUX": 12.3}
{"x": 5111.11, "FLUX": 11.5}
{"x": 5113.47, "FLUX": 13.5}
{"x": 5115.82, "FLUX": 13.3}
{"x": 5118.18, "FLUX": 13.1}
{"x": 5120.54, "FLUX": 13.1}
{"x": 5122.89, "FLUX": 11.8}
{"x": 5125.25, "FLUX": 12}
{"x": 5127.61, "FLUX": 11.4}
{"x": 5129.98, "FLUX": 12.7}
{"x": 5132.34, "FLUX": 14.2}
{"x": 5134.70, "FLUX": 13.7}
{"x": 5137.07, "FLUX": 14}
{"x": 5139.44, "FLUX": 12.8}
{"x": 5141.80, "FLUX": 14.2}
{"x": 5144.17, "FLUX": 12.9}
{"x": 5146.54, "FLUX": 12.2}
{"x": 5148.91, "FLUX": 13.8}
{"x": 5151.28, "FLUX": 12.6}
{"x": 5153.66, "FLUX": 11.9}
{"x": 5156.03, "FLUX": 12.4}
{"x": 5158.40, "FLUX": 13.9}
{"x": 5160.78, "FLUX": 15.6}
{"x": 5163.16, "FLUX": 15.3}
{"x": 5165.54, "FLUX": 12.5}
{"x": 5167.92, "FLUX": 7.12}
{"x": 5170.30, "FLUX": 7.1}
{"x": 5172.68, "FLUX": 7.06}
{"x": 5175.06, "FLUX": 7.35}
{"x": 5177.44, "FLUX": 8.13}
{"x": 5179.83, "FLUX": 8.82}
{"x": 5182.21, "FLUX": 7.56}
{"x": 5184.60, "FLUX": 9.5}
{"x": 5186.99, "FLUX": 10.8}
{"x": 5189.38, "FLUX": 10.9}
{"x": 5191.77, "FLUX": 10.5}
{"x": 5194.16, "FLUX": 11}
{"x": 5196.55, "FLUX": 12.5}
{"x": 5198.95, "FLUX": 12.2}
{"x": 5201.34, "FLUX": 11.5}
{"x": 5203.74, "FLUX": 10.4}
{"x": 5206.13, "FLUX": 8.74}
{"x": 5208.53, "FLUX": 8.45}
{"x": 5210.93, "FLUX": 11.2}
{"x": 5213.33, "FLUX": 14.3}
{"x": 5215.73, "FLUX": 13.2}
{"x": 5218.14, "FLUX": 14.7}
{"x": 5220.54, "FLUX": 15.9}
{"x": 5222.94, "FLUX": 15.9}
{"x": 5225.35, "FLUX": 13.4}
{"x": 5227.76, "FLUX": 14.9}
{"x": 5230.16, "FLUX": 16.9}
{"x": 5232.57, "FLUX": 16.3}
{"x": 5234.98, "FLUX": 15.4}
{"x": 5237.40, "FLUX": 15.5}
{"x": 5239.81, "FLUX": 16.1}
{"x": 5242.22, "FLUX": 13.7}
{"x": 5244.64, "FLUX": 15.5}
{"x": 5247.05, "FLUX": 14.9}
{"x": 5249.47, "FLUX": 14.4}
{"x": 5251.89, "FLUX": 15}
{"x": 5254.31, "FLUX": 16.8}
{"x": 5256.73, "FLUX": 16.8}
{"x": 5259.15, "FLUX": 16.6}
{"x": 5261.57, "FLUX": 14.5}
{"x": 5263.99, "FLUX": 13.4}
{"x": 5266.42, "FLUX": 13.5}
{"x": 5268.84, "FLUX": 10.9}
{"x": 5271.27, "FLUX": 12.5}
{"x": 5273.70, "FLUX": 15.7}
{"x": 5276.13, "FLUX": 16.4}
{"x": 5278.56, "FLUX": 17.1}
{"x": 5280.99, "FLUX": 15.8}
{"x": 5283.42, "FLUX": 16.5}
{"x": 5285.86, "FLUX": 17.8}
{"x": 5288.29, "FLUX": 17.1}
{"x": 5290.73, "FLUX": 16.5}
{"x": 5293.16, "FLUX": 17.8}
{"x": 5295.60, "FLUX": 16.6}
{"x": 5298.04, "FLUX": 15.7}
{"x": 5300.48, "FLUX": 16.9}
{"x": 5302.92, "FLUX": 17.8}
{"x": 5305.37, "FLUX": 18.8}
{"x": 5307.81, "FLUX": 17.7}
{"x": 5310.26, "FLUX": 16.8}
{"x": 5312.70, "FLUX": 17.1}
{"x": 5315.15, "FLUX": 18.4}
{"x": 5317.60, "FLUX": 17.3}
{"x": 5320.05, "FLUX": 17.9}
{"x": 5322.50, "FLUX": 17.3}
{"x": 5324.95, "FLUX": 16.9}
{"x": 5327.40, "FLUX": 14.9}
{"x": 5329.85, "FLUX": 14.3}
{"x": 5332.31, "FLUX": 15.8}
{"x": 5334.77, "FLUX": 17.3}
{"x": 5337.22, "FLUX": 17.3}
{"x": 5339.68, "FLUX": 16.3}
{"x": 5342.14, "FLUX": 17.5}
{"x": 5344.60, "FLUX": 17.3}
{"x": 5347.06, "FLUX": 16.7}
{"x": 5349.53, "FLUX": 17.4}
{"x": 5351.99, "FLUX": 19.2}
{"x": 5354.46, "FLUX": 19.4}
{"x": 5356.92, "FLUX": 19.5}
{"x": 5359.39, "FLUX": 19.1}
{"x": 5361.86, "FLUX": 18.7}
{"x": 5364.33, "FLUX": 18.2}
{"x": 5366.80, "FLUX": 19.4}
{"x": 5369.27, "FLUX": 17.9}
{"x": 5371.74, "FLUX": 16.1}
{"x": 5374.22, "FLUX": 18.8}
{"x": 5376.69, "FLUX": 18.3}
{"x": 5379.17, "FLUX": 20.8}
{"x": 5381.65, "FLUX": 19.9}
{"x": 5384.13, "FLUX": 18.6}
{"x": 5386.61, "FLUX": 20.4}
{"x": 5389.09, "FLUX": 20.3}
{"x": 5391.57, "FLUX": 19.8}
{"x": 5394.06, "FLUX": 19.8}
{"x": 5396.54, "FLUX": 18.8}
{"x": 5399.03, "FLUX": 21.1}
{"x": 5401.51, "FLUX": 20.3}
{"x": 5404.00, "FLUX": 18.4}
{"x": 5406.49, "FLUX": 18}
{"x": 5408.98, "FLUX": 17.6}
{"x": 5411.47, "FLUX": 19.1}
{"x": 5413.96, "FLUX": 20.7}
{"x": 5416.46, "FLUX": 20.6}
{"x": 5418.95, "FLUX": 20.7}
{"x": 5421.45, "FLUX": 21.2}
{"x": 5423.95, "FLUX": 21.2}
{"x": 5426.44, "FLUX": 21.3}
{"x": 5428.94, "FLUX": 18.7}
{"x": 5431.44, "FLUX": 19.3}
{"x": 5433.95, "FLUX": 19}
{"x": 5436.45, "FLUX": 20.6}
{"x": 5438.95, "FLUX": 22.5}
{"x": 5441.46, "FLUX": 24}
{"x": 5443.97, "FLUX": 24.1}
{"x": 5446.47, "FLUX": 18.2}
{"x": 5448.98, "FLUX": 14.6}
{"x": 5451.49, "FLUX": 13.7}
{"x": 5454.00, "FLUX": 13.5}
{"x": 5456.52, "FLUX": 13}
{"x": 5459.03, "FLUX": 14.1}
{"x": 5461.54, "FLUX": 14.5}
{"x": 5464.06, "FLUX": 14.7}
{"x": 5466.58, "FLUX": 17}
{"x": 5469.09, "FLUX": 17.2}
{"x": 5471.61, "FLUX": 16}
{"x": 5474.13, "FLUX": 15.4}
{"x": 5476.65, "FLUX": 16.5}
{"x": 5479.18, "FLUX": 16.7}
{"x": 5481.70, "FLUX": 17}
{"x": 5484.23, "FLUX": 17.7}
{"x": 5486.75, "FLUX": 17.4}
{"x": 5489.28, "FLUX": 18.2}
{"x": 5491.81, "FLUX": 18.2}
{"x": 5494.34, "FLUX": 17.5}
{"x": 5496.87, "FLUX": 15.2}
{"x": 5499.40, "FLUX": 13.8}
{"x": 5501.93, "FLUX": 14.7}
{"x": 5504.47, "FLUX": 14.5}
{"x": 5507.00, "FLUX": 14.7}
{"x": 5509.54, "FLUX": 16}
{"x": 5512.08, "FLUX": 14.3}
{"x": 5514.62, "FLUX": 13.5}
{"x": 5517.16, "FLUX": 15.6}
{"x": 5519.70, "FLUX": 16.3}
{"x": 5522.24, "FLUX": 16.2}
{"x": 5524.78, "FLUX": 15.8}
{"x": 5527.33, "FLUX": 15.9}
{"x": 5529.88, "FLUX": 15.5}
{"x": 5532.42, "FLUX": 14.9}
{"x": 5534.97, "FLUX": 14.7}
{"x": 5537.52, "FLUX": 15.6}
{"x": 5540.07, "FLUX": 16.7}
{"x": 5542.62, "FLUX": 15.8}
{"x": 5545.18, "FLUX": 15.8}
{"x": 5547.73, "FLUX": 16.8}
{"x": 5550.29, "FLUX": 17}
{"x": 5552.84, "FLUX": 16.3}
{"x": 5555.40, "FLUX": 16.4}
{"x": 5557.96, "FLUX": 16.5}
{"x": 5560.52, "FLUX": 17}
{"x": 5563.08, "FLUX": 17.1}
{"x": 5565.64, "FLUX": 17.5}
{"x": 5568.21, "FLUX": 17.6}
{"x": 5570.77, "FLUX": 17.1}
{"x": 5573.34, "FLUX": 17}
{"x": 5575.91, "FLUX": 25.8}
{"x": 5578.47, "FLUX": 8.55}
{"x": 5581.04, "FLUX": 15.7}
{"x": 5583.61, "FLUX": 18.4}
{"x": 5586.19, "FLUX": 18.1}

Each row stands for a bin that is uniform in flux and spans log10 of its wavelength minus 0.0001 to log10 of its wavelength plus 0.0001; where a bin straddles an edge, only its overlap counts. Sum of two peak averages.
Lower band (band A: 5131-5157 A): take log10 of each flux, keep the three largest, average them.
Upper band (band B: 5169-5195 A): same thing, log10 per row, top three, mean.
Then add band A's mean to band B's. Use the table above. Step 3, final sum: 2.19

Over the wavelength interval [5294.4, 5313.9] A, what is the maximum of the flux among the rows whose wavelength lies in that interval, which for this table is 18.8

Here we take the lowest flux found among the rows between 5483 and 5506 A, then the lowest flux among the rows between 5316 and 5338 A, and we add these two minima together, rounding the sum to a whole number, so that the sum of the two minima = 28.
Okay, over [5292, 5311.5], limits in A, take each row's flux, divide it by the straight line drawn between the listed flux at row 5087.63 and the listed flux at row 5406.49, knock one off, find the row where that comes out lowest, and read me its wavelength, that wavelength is 5298.04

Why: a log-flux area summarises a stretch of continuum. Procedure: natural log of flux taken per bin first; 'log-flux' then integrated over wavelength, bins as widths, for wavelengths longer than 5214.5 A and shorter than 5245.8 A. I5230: 85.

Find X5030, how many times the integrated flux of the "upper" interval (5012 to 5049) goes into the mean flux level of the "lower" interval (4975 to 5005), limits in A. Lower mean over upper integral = 0.03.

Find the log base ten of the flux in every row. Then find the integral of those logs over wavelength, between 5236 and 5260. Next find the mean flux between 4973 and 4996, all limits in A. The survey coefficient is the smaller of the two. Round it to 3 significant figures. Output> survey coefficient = 11.5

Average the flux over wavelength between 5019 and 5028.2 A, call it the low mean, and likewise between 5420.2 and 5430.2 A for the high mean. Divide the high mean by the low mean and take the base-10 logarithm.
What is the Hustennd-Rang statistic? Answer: 0.26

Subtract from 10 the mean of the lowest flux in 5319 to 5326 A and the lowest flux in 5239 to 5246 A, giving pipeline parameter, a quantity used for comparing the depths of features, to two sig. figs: -5.3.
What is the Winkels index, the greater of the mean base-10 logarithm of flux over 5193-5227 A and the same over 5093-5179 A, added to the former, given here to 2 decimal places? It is 2.17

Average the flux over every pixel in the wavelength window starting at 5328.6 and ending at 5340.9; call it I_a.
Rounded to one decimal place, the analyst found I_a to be 16.2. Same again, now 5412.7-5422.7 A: 20.8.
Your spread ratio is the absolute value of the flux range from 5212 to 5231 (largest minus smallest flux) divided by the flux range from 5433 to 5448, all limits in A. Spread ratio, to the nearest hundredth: 0.63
